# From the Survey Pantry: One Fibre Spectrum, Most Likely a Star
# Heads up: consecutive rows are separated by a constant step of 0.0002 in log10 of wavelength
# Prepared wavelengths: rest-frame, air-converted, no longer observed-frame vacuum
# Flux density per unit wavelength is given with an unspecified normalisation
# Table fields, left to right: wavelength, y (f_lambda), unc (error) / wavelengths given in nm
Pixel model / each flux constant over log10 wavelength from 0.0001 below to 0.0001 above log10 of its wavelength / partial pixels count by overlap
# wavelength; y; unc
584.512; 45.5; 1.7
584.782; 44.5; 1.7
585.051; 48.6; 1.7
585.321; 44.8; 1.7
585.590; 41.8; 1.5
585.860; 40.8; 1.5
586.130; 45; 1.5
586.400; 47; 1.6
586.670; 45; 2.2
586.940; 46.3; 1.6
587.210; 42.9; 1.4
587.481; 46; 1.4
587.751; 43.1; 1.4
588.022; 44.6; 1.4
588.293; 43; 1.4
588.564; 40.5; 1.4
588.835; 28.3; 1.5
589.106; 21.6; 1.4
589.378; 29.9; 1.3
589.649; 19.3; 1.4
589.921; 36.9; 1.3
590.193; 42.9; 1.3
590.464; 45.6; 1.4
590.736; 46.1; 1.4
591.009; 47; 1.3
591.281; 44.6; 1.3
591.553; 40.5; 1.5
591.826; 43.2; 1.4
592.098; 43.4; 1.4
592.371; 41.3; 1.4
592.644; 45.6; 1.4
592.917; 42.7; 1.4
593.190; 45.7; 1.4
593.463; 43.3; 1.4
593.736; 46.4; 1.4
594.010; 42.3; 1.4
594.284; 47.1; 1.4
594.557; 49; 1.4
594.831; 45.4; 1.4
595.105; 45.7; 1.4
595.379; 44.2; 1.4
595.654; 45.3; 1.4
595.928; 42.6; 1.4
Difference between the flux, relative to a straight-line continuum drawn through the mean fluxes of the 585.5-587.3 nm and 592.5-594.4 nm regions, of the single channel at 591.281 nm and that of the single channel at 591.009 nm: -0.1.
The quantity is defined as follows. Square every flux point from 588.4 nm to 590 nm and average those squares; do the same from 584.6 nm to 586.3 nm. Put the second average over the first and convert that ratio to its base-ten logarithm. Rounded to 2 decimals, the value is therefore 0.33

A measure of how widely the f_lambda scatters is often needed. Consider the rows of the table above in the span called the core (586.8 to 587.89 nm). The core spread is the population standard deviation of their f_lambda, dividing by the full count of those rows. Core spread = 1.6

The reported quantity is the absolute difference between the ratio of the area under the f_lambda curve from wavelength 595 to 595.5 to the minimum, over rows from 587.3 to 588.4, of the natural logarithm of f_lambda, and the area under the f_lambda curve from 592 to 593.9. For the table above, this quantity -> 78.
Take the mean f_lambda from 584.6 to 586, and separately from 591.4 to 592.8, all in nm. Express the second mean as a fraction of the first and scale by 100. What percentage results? 97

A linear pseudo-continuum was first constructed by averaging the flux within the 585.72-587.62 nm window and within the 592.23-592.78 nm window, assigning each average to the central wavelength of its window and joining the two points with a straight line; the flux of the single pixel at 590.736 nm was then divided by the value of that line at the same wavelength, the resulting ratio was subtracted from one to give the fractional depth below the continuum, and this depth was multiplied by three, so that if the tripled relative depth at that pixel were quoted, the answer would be -0.16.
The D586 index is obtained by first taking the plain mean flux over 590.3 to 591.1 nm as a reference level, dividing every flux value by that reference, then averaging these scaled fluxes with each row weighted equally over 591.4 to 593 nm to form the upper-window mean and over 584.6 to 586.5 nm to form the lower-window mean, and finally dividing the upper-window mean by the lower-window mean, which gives 0.96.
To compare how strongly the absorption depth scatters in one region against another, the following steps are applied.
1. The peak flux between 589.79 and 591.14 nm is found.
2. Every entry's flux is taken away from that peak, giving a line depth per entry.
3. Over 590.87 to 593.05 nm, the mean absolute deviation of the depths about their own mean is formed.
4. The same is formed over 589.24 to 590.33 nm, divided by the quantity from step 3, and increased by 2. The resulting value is 6.65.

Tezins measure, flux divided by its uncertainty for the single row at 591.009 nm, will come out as 36.2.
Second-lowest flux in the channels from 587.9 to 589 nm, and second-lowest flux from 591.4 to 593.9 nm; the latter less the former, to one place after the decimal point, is 0.8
